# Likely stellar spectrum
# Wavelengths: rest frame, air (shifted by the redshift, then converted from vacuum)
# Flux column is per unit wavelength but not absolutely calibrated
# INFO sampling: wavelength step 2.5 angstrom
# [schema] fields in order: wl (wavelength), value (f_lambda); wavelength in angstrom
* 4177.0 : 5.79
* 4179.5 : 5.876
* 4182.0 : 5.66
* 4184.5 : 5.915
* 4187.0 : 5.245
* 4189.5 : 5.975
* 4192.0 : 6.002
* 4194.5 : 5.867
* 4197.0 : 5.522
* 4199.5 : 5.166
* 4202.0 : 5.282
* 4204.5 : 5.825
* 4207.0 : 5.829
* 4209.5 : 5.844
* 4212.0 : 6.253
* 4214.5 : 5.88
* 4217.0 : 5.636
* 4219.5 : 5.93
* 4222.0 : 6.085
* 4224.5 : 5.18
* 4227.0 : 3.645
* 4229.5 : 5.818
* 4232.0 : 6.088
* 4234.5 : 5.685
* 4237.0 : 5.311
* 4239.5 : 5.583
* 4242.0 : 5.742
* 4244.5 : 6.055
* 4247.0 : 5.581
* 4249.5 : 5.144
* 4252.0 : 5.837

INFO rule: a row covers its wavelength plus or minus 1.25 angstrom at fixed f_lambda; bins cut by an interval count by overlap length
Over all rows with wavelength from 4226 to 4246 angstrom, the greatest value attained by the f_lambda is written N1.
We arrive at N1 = 6.088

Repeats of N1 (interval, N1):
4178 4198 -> 6.002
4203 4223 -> 6.253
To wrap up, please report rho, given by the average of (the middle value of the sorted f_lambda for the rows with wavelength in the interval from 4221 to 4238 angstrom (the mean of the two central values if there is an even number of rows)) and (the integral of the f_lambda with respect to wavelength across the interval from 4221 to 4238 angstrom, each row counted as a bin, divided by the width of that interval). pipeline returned 5.5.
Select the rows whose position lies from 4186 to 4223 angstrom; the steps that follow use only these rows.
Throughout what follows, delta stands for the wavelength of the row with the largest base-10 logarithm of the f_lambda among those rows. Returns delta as 4212.0 angstrom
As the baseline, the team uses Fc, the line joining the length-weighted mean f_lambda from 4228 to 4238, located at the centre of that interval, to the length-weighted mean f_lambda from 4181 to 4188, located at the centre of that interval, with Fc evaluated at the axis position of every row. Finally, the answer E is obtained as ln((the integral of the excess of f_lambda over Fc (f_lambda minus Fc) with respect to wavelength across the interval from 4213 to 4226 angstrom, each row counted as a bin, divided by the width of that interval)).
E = -3.1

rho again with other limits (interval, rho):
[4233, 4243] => 5.6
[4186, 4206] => 5.6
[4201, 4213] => 5.8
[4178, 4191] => 5.8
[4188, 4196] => 5.9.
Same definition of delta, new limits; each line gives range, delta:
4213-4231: 4222.0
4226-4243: 4232.0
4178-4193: 4192.0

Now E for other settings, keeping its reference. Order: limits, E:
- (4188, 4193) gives -1.1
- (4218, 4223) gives -1.1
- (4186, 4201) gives -8.7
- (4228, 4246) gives -3.4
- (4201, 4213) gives -1.8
